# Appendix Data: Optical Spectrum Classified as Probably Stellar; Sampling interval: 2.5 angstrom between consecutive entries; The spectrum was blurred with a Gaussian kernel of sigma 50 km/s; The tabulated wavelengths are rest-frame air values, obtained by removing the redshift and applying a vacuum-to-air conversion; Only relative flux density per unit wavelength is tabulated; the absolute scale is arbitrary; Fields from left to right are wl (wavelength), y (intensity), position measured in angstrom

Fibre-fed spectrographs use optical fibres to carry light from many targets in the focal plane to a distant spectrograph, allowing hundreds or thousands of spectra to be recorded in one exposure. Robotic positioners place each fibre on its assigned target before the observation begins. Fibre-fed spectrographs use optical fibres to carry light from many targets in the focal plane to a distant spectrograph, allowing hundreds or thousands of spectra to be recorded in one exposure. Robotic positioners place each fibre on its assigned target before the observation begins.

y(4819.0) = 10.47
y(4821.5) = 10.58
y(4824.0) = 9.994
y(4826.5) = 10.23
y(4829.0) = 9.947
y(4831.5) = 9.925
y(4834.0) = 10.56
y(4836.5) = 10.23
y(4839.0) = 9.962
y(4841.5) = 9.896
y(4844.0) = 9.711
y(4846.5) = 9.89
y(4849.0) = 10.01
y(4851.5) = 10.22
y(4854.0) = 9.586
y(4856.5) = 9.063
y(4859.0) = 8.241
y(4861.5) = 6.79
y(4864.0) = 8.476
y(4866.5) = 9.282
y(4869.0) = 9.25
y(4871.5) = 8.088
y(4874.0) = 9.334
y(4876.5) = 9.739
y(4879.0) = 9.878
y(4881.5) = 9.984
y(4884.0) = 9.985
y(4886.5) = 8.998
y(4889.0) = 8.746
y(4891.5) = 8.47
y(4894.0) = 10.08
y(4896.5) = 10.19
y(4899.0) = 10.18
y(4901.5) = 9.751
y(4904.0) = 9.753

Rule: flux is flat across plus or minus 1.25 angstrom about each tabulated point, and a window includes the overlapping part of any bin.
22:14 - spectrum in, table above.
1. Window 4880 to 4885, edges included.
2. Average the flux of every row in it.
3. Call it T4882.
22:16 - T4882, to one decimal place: 10.0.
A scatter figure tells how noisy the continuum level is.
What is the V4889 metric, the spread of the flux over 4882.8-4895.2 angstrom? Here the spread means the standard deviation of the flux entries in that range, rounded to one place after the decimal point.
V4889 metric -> 0.7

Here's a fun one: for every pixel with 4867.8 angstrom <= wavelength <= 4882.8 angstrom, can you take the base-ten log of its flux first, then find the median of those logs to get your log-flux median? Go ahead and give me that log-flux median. 0.98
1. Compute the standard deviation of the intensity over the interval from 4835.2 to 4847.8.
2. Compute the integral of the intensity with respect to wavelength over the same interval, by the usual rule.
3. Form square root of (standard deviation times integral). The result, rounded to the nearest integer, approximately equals 5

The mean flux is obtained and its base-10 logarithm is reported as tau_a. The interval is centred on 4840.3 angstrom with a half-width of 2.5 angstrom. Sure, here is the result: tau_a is 1.00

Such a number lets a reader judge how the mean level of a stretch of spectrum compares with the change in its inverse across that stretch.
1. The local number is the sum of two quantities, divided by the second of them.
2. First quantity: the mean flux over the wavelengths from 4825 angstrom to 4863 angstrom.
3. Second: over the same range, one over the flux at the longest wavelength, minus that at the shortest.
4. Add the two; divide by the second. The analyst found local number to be 195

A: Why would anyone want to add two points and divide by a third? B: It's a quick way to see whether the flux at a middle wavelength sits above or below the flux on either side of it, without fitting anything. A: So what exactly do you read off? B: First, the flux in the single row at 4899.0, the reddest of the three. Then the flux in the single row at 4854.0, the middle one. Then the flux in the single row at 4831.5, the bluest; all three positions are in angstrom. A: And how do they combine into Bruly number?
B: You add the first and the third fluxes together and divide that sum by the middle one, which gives 2.10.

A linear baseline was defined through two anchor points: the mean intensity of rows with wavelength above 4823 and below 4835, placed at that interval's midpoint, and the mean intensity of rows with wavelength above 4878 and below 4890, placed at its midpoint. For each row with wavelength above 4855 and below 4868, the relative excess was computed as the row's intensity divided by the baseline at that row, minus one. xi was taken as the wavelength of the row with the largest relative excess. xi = 4866.5 angstrom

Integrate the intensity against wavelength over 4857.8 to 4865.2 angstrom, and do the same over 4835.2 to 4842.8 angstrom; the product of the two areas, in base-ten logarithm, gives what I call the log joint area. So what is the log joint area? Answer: 3.65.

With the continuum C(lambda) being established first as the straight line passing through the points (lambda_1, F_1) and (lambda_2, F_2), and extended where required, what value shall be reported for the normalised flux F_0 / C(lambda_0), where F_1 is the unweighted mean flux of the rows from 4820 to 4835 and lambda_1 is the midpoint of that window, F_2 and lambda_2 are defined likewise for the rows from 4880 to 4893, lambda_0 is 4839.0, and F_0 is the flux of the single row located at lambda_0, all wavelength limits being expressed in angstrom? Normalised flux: 0.99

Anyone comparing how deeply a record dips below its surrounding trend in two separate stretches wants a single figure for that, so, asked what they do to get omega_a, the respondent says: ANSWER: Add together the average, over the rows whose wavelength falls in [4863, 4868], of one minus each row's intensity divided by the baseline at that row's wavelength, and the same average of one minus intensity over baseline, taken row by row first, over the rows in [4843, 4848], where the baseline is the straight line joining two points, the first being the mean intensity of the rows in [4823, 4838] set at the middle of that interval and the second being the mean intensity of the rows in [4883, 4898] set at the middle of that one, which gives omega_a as 0.10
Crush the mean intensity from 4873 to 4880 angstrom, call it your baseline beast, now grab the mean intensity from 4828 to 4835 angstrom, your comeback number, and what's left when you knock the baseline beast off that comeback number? 0.5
